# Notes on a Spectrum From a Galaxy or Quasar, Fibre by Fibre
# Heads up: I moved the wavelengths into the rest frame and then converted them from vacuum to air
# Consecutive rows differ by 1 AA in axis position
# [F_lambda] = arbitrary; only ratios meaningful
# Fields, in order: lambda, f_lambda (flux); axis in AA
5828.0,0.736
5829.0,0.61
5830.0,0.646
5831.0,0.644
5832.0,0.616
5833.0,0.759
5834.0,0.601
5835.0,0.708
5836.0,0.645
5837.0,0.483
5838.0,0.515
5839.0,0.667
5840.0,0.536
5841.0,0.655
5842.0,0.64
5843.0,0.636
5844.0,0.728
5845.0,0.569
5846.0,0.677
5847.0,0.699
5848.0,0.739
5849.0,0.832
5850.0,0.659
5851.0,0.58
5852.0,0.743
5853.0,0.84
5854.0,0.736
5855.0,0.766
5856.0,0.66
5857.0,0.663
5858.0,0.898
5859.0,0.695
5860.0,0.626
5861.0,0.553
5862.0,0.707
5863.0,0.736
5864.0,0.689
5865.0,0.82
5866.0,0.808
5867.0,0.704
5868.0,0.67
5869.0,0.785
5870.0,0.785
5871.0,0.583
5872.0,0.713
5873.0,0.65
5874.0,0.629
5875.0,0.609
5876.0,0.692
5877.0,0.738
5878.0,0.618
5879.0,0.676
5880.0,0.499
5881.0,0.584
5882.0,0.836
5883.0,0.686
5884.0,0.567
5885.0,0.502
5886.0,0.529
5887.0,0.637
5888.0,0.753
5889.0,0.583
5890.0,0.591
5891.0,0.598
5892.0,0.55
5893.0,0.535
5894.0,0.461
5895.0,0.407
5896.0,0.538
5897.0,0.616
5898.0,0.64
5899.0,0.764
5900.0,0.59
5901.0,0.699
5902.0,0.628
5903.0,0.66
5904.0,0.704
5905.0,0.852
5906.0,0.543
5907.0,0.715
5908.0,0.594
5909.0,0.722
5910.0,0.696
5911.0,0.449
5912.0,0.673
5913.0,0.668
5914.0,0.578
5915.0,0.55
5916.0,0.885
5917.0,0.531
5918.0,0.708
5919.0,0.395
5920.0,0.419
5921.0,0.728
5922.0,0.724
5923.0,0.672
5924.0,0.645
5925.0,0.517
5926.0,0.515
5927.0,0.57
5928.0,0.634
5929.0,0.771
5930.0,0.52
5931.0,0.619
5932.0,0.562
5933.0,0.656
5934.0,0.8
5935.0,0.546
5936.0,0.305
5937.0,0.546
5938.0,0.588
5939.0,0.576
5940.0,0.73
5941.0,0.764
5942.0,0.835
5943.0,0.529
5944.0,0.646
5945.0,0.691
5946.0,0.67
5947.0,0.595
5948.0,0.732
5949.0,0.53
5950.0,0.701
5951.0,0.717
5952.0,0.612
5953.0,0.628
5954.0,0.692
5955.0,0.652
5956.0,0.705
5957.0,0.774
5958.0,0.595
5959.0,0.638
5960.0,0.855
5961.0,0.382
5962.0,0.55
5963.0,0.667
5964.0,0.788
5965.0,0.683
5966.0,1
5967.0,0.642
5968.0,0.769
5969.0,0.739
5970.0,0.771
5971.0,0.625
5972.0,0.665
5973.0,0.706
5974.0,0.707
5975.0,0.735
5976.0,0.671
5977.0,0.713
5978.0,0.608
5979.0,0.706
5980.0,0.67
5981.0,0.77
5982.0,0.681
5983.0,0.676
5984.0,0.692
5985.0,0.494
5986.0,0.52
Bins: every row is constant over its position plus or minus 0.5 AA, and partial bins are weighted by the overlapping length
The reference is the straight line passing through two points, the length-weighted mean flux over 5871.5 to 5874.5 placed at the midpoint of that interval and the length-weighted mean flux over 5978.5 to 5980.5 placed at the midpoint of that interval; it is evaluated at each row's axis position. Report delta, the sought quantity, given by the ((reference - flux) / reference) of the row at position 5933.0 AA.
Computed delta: 0.03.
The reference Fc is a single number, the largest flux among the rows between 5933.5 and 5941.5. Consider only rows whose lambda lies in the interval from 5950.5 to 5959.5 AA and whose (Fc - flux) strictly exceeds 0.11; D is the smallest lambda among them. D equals 5952.0 AA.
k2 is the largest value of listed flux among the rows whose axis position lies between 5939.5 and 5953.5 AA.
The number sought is 0.835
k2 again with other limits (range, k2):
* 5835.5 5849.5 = 0.832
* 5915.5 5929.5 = 0.885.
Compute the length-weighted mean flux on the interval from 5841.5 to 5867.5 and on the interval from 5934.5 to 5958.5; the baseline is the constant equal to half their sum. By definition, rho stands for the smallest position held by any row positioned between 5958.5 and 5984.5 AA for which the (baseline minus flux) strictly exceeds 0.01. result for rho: 5959.0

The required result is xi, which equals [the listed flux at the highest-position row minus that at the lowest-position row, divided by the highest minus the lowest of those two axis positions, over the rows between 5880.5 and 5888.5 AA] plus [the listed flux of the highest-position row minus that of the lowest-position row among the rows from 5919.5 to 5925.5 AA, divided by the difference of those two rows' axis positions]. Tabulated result 0.04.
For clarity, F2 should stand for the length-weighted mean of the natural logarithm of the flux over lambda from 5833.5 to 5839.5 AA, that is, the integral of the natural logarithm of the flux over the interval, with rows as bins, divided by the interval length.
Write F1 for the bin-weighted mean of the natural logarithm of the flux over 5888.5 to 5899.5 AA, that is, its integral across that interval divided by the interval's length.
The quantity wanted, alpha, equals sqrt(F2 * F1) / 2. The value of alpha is 0.27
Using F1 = -0.57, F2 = -0.51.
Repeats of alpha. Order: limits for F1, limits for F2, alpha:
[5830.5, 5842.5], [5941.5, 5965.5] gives 0.23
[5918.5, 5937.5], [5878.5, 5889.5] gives 0.26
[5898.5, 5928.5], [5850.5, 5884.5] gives 0.21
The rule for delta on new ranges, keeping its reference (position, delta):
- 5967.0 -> 0.06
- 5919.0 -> 0.41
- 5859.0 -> -0.05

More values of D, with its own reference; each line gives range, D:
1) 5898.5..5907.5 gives 5900.0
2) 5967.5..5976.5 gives 5971.0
